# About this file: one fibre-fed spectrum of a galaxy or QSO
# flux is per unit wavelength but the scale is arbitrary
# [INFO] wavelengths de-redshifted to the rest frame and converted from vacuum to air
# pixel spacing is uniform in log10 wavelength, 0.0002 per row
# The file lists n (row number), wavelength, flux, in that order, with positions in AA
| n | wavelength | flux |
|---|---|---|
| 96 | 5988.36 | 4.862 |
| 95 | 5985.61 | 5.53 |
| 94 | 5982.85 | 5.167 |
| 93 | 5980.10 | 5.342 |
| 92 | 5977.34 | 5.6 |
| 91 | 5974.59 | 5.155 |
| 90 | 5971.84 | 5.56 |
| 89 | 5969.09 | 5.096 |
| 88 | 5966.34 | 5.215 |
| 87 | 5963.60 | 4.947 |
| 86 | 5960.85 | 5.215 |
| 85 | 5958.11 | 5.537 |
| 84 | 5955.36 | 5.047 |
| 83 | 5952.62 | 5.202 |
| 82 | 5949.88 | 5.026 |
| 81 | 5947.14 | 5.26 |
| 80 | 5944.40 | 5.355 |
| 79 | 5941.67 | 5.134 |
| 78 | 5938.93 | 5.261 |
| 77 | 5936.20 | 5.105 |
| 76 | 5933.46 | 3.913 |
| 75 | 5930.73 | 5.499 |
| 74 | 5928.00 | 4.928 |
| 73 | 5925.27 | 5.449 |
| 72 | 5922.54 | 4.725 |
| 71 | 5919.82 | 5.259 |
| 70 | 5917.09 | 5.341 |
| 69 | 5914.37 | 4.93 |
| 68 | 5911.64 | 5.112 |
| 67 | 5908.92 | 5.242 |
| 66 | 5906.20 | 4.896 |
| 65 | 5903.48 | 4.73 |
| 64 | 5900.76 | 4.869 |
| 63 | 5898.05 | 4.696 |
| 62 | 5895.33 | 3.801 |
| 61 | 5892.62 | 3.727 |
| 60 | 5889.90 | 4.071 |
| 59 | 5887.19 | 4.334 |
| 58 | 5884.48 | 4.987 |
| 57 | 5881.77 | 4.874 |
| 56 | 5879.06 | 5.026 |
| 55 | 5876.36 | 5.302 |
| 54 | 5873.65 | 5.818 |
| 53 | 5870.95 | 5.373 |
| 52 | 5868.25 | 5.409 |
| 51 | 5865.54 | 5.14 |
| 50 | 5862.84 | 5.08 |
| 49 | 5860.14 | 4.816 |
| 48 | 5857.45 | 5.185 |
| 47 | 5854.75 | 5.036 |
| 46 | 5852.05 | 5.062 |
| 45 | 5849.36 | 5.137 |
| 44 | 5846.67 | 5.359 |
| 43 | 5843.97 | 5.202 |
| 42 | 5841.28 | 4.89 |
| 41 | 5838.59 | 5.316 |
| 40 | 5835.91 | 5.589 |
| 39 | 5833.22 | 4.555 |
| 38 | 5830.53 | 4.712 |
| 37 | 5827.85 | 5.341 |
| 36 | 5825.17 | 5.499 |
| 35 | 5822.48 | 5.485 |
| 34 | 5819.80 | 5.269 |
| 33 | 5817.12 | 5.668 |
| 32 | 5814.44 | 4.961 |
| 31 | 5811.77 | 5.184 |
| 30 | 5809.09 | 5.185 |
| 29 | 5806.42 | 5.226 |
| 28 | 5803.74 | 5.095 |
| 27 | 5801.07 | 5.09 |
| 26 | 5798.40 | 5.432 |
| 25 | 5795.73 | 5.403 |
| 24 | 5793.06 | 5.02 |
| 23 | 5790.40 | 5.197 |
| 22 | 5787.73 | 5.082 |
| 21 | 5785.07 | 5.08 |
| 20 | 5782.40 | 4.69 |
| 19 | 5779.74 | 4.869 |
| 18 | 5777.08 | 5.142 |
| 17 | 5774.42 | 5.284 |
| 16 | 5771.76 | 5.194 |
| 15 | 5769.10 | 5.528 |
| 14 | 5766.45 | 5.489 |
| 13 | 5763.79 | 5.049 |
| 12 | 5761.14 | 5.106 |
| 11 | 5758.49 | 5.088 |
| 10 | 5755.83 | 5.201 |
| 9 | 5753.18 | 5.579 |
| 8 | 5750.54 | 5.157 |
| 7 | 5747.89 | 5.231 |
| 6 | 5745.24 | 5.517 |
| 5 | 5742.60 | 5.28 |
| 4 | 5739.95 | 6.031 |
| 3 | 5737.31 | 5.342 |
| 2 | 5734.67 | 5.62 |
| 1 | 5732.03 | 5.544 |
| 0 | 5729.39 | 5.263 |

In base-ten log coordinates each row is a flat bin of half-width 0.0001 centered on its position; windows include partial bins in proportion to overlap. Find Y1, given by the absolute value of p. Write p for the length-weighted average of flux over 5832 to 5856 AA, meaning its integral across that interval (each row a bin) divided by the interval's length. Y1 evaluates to 5.13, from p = 5.13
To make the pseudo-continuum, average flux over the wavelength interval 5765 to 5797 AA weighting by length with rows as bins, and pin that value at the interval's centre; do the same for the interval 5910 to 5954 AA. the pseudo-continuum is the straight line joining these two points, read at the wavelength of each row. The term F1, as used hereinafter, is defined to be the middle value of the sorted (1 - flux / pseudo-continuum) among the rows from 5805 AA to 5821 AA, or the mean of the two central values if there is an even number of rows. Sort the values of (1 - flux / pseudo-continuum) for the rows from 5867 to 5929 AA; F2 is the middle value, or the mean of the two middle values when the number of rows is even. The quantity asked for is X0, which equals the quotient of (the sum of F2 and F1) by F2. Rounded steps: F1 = -0.010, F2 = 0.033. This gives 1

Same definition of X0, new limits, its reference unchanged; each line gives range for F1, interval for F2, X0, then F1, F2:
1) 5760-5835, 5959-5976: 1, -0.006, -0.021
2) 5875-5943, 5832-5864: 9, 0.033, 0.004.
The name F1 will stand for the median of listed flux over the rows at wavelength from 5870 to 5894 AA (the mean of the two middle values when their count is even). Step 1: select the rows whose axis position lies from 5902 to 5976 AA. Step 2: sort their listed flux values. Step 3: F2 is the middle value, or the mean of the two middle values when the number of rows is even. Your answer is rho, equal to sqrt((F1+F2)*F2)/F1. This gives 1.45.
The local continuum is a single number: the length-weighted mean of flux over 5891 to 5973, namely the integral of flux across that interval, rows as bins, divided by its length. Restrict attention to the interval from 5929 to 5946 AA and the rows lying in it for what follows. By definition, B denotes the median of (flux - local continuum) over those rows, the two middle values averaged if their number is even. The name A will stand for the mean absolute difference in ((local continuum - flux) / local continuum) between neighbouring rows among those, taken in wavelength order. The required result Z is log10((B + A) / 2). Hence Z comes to -0.78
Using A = 0.13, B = 0.20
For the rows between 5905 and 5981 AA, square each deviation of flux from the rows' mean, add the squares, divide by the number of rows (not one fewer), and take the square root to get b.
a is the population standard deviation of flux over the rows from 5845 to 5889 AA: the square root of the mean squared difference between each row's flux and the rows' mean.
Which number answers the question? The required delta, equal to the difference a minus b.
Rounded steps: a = 0.31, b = 0.32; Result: -0.01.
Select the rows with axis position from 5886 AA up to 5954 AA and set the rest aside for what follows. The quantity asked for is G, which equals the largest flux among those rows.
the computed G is 5.499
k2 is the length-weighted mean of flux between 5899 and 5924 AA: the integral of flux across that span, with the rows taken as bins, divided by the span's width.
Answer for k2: 5.01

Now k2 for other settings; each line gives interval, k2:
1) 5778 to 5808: 5.11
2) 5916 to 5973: 5.14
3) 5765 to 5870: 5.18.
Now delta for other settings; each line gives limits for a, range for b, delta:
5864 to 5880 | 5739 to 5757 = -0.04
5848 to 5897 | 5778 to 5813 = 0.36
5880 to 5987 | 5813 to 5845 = 0.12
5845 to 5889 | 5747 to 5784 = 0.08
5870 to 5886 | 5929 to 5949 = -0.17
